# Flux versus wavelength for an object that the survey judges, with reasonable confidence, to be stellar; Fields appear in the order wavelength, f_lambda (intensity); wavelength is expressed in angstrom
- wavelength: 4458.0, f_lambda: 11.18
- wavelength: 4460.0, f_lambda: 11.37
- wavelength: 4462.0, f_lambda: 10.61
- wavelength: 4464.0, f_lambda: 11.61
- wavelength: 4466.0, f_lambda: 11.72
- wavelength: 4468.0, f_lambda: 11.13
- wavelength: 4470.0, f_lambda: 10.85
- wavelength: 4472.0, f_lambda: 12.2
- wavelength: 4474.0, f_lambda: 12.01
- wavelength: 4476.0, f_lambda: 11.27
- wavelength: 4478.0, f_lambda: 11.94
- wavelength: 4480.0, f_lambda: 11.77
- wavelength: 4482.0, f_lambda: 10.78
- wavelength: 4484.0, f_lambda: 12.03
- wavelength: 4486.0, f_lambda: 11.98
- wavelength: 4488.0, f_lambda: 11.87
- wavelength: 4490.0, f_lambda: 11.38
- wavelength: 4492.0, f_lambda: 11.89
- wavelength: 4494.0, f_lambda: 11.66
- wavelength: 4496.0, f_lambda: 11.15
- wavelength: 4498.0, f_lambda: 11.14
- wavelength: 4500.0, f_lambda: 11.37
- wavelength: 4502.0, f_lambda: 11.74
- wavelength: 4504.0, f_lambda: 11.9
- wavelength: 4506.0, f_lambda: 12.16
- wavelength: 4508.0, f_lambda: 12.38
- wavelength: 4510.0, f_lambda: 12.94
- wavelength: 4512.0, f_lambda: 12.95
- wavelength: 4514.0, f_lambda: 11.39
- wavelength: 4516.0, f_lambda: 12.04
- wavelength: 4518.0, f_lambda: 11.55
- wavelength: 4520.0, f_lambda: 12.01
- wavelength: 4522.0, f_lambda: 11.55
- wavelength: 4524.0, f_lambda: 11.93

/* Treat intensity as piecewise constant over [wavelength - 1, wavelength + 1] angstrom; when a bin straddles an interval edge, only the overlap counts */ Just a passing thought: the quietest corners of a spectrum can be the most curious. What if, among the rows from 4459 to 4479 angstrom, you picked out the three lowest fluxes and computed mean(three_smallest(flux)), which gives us 10.9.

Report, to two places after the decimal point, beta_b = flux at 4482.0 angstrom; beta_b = 10.78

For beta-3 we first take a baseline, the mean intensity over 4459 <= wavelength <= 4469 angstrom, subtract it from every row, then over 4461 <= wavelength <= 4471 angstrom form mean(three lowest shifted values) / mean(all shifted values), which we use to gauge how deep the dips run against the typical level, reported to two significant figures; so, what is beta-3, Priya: 4.1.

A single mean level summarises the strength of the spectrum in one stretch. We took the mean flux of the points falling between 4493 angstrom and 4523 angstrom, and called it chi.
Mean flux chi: 11.9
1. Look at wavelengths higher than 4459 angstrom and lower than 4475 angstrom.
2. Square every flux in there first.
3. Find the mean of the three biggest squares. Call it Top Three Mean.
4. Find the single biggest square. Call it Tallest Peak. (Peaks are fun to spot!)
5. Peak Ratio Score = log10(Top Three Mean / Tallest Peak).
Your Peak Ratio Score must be -0.016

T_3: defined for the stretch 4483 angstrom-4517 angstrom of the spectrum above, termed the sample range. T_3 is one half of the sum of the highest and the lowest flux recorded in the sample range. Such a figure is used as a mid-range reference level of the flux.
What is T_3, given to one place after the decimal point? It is 12.0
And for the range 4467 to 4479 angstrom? 11.5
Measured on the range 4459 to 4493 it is 11.4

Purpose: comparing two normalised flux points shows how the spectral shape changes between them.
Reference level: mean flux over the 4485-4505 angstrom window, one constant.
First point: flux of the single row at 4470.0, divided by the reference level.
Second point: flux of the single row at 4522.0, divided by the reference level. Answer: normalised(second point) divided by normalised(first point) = 1.06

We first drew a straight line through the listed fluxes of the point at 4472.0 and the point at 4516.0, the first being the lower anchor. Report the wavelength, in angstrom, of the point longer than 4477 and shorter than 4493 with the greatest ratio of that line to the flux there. 4482.0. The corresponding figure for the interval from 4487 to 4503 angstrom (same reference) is 4498.0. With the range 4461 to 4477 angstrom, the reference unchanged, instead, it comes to 4462.0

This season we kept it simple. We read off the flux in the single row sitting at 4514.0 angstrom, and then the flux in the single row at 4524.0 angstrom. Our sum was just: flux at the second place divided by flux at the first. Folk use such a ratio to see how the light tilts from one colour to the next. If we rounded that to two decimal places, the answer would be 1.05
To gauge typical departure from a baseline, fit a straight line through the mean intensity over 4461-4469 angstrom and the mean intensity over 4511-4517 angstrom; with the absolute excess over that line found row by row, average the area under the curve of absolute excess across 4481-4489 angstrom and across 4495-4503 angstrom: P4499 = 3.8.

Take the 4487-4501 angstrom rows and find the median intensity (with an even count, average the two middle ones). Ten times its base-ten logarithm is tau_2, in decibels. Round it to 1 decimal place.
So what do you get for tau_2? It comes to 10.6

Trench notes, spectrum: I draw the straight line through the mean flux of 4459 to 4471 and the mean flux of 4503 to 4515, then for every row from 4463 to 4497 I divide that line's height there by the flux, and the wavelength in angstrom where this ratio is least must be 4472.0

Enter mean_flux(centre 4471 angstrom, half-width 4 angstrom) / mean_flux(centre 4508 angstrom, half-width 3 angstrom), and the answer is 0.924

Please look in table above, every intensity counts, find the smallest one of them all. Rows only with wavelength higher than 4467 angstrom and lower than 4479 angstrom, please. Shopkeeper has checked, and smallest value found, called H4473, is 10.85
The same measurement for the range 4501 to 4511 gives 11.74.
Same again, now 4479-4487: 10.78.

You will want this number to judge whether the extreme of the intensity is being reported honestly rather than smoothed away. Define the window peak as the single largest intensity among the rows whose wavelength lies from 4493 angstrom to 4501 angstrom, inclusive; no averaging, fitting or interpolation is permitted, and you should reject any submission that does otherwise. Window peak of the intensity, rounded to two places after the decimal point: 11.66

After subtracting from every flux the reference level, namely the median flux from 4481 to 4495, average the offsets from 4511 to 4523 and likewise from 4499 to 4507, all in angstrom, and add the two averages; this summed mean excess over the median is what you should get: 0.0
